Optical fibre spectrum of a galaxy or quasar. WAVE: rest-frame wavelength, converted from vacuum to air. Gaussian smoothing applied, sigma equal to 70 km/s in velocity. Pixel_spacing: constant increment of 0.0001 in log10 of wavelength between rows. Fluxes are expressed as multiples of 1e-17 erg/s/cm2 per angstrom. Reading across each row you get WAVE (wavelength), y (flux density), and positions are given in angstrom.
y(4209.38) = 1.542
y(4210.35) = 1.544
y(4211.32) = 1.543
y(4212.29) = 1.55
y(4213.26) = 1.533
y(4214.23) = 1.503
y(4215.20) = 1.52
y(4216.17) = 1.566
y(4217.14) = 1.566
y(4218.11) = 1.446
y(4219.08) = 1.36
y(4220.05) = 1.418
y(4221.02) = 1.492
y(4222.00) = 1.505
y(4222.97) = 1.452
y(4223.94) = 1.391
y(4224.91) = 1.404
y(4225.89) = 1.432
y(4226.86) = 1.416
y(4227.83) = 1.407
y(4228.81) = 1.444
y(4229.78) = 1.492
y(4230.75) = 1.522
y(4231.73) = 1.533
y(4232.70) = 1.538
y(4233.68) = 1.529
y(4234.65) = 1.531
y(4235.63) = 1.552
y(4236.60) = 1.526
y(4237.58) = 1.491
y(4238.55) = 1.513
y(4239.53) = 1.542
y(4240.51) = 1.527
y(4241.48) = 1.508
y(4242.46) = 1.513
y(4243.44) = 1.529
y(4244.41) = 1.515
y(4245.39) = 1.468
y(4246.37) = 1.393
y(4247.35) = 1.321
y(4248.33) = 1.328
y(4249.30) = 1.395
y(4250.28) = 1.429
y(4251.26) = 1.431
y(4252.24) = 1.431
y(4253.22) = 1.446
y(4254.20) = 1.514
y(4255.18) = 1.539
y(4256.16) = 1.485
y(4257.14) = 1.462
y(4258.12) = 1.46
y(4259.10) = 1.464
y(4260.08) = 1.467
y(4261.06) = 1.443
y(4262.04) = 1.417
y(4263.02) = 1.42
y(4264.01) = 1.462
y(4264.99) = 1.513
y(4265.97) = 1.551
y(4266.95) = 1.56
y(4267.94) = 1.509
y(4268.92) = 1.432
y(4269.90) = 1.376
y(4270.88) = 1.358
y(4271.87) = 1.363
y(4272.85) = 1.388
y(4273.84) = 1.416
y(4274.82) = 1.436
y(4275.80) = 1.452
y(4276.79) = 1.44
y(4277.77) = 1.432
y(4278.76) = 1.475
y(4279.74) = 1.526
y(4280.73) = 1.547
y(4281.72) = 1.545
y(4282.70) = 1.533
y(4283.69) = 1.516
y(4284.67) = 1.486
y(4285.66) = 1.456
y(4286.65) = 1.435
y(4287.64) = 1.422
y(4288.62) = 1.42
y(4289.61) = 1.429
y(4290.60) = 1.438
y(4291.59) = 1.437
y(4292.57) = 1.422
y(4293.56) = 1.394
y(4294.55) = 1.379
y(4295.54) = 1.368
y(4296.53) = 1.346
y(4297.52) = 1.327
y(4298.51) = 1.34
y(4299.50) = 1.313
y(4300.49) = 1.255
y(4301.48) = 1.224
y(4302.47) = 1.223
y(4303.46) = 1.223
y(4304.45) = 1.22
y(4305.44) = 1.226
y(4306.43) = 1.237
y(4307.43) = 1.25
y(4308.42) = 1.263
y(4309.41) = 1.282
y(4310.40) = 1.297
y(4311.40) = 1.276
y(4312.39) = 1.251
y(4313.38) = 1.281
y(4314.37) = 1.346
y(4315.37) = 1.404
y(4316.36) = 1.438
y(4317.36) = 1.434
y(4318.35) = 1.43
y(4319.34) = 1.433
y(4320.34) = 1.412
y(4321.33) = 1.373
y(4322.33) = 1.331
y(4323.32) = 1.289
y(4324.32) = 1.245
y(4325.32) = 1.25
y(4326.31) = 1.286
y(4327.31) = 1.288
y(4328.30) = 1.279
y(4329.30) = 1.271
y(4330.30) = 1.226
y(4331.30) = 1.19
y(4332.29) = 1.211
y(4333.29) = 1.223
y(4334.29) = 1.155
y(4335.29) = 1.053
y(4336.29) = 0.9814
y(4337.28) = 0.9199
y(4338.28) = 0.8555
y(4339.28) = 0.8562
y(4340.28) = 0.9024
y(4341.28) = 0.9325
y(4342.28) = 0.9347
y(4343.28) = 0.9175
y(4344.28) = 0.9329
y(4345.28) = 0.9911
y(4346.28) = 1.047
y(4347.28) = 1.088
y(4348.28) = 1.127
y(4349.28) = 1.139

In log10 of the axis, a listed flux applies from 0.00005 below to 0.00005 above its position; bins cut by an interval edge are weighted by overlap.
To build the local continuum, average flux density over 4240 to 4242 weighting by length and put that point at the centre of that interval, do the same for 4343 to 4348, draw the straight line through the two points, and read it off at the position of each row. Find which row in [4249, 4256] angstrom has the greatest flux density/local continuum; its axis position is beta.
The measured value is 4255.18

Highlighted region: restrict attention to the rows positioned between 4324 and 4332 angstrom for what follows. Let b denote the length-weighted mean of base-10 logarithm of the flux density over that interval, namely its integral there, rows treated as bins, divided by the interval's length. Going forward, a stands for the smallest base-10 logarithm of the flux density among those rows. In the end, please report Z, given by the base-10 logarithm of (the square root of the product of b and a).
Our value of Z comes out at -1.07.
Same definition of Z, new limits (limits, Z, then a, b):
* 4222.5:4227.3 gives -0.83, 0.14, 0.15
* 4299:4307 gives -1.05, 0.09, 0.09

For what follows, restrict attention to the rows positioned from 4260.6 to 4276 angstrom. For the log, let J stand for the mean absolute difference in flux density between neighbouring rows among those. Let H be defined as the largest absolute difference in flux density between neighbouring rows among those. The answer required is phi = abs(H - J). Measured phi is 0.046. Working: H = 0.08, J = 0.031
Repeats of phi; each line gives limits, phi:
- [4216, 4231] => 0.077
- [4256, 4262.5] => 0.012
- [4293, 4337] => 0.076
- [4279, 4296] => 0.015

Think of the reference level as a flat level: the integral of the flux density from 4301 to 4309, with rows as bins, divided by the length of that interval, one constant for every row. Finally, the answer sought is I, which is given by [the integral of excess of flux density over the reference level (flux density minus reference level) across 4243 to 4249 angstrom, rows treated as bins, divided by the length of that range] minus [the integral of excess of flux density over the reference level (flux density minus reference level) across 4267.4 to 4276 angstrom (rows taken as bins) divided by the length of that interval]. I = 0.01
